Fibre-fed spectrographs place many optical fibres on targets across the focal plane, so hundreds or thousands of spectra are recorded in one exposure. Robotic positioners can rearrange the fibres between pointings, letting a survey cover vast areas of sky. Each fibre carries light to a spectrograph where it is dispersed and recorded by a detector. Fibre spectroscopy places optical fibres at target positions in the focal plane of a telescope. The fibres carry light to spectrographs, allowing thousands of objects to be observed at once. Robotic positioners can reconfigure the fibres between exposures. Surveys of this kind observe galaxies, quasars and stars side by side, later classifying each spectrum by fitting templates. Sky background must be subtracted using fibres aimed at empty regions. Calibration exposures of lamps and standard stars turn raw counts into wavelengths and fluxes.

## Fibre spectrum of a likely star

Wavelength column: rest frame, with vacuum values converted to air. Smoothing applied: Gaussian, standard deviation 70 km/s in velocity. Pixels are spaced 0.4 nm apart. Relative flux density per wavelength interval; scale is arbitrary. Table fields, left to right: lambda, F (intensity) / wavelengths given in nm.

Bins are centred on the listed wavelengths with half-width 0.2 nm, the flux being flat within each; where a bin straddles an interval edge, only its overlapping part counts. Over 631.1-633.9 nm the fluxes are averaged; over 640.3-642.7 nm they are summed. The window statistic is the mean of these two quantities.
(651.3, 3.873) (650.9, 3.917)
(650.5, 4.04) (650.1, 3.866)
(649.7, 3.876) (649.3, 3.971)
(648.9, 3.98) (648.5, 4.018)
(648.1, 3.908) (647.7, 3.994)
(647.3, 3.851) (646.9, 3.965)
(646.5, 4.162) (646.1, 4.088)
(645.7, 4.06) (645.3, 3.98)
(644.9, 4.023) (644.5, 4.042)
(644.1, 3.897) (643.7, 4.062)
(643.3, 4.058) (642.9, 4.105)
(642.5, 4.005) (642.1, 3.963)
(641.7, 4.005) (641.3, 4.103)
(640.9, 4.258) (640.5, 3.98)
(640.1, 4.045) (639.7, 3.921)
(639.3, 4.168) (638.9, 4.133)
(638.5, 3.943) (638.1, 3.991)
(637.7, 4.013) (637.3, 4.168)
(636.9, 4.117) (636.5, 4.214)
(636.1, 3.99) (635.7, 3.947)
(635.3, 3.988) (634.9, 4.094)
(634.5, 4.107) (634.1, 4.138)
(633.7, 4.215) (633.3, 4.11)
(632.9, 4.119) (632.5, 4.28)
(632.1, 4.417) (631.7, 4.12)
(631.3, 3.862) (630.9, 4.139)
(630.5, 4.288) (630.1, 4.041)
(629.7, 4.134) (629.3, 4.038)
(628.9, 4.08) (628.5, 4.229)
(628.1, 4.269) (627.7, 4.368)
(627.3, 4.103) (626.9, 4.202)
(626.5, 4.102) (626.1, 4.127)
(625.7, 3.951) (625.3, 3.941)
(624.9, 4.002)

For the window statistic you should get 14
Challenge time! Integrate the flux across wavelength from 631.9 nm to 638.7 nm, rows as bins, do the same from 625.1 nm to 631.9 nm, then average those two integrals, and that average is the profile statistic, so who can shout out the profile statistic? 27.97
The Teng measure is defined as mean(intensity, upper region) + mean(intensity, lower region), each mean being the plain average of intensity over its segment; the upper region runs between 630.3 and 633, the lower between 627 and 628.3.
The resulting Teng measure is 8.42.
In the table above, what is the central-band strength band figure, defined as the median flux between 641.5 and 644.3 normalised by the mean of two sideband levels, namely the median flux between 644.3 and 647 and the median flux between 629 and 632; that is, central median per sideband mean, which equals 0.981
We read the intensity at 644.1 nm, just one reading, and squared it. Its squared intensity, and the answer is 15.2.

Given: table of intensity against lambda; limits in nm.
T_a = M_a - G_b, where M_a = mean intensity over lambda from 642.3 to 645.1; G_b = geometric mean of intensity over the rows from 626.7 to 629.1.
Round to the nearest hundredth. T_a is -0.18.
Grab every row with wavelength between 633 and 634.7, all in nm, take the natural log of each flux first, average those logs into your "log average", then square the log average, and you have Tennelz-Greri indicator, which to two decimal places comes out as 2.02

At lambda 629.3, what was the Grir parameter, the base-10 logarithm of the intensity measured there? 0.606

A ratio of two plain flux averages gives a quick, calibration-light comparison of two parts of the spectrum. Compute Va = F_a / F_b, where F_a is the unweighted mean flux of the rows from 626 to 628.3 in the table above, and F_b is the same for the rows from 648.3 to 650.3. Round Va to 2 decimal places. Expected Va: 1.06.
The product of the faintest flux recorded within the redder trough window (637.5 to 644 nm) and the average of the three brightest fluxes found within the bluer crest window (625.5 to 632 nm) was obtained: 16.9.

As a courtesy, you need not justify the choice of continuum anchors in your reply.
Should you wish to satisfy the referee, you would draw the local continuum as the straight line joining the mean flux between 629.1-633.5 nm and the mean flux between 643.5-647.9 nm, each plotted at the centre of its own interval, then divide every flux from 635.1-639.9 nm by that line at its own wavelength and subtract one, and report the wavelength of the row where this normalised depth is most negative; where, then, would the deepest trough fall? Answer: 635.7 nm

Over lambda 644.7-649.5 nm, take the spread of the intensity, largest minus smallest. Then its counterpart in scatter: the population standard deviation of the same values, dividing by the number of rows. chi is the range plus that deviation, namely 0.39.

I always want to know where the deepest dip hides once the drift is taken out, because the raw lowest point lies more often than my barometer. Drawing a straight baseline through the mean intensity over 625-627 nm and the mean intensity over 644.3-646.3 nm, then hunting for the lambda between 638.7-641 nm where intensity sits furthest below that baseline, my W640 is 639.7 nm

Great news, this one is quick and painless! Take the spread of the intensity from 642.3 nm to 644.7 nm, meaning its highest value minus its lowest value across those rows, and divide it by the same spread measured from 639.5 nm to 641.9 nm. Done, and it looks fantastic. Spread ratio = 0.62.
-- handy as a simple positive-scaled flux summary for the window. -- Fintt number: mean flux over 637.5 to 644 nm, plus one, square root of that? 2.25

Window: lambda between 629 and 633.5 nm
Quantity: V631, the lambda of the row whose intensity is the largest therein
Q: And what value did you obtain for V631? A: 632.1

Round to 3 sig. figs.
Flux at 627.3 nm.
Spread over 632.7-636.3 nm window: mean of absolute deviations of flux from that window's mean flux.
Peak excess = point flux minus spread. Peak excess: 4.03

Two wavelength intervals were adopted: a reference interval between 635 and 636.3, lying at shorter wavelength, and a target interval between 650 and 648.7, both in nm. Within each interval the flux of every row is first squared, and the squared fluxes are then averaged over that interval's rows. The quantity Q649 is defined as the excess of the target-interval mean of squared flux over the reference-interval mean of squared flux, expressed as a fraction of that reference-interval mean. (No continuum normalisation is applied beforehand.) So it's -0.02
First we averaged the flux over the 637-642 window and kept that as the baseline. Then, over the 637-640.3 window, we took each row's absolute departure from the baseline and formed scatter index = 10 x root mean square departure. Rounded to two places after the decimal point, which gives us 0.93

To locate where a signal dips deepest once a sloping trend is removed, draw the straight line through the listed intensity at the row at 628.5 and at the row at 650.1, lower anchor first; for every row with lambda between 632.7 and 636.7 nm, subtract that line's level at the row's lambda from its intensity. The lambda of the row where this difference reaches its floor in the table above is 635.7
